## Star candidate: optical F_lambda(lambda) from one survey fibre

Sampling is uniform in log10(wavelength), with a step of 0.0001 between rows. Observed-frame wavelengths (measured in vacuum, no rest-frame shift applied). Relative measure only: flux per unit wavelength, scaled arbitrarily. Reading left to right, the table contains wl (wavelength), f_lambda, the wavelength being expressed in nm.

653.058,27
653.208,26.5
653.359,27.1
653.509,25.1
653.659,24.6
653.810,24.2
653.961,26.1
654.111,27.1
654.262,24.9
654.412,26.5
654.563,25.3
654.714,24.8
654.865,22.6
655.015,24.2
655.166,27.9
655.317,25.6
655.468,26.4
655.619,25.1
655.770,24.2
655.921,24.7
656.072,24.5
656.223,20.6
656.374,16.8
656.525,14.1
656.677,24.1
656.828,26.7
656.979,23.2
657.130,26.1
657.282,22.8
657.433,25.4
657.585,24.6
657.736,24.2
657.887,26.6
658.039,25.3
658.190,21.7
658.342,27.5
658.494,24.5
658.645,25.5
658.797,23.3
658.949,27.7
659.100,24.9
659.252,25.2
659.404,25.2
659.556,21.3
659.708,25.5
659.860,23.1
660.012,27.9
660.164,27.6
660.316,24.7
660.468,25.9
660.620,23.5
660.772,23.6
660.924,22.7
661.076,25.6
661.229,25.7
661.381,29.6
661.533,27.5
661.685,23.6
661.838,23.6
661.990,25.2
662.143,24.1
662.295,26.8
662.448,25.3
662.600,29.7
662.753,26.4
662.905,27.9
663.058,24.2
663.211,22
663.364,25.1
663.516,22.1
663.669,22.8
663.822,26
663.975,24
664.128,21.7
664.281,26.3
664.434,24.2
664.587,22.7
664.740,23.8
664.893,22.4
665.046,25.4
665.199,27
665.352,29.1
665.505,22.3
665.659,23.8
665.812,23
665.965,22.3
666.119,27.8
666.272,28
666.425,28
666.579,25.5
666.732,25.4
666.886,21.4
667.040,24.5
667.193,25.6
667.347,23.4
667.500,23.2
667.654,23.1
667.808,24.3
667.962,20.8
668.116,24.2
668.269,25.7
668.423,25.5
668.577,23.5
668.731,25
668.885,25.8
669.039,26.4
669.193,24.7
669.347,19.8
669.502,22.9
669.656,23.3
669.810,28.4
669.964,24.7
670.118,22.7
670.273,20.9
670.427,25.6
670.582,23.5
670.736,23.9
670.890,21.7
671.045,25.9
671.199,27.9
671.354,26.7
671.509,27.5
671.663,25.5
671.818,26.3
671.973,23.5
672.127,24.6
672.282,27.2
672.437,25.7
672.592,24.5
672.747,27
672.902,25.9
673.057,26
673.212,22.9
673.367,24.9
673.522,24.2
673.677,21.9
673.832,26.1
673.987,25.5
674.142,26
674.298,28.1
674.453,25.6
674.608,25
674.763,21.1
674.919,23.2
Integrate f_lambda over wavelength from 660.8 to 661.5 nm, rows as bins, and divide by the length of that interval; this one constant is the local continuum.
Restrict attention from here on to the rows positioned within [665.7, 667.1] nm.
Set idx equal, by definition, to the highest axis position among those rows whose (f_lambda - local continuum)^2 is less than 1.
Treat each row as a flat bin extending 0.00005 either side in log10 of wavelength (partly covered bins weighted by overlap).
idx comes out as 666.732 nm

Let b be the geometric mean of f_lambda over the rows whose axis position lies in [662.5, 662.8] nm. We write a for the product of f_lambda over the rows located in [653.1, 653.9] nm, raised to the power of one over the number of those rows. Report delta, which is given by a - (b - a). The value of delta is 23.0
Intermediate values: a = 25.5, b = 28.0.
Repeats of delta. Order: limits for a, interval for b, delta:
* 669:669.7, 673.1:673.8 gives 23.2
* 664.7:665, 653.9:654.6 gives 20.2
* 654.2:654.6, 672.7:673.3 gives 25.7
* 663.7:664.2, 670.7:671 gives 24.9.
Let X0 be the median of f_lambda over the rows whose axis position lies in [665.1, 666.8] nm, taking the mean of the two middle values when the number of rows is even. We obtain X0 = 25.5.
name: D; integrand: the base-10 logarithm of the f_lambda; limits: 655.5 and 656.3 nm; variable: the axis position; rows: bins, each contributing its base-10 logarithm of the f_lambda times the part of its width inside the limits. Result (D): 1.10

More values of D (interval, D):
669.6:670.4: 1.10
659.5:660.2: 0.98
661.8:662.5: 0.98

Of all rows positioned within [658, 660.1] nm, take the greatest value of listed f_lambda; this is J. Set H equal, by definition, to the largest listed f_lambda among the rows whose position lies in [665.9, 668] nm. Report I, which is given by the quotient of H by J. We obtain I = 1.00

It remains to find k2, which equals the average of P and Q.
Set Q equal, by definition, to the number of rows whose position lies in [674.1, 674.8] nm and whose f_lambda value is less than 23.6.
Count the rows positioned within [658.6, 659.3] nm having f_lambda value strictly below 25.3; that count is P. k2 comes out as 2.0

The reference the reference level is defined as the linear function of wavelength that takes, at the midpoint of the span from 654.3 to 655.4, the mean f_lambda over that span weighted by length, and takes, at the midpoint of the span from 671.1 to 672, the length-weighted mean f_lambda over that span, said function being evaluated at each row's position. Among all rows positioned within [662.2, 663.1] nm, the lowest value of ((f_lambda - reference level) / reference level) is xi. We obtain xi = -0.06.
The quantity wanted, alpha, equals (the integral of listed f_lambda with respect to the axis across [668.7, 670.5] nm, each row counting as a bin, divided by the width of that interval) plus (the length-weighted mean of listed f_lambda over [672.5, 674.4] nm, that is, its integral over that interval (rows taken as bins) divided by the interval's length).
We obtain 49.4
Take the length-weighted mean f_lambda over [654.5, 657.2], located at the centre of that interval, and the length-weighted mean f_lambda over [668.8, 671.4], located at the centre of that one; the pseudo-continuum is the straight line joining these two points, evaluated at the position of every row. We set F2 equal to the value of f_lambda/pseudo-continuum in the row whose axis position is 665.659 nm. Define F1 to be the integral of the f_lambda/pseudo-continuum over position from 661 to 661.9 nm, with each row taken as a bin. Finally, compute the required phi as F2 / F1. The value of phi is 1.01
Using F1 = 0.97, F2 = 0.98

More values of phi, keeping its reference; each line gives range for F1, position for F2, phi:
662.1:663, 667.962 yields 0.85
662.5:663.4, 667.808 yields 1.03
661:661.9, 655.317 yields 1.11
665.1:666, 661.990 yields 1.14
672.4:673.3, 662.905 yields 1.25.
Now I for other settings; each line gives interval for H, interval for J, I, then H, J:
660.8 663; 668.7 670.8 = 1.05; 29.7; 28.4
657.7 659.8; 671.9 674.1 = 1.02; 27.7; 27.2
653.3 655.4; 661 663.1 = 0.94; 27.9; 29.7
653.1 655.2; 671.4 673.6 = 1.01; 27.9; 27.5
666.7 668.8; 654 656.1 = 0.92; 25.7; 27.9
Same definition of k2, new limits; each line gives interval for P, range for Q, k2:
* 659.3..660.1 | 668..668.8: 2.0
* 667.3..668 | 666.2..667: 3.0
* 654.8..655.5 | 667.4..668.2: 2.5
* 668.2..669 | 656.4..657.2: 2.0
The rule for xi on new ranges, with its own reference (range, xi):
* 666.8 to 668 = -0.20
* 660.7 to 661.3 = -0.12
